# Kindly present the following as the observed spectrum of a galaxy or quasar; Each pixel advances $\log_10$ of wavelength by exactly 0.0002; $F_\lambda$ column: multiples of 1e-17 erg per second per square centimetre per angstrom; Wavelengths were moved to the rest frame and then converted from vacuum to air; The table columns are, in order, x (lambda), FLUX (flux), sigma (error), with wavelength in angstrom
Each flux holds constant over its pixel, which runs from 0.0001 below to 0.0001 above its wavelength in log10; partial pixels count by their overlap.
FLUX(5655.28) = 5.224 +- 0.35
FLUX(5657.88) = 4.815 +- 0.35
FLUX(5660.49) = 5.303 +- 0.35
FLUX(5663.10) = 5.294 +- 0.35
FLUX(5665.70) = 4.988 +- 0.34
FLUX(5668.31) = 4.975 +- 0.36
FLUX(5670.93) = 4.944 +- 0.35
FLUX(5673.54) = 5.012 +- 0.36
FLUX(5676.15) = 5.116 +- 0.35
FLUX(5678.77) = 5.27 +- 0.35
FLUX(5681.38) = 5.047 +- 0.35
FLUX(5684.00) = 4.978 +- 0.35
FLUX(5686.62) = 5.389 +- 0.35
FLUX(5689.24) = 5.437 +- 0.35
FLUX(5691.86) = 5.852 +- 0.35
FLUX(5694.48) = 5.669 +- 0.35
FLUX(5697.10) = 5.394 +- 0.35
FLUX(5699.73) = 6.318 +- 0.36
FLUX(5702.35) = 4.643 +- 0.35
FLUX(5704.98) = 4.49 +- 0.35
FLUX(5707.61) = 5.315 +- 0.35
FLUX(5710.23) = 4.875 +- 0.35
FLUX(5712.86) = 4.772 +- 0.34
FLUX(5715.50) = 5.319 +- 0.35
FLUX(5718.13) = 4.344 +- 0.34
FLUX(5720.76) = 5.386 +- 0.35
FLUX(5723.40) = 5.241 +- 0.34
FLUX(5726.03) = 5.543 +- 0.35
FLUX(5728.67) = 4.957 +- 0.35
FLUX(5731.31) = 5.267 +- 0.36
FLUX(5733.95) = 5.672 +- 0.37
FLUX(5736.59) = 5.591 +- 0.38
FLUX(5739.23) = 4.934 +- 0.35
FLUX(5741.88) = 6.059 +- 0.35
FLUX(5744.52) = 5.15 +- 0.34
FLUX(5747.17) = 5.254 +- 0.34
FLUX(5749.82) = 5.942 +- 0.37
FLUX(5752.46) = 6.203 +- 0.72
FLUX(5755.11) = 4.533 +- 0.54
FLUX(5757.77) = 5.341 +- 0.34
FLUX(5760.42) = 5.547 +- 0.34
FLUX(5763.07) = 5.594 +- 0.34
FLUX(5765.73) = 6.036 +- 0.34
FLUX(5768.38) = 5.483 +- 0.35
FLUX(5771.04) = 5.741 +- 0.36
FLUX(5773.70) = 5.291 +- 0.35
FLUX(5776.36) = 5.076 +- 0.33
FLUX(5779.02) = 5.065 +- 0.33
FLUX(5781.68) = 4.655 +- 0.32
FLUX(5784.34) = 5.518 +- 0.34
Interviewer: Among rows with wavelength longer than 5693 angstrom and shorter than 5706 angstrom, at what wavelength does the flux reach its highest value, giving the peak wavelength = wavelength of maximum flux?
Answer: 5699.73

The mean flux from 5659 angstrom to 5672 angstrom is 5.10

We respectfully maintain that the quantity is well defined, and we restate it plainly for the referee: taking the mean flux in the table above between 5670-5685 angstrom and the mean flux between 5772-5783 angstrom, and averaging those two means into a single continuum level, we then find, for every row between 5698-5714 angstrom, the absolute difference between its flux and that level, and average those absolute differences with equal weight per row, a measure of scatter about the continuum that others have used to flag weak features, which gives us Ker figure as 0.49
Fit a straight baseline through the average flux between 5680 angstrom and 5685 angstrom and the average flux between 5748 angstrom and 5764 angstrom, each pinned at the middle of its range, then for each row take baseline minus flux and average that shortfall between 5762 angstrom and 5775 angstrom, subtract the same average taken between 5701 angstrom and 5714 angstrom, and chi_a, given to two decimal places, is -0.39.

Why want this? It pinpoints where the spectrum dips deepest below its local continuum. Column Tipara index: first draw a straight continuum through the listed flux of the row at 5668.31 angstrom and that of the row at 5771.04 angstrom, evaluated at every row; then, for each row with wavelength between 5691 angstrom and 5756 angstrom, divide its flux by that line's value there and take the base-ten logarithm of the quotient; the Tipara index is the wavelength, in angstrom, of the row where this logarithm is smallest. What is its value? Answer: 5755.11 angstrom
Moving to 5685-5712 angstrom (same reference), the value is 5704.98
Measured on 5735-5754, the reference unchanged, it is 5739.23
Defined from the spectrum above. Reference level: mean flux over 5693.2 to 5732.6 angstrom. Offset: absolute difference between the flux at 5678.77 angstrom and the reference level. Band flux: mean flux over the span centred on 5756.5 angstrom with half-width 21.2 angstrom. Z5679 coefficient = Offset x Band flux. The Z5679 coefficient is 0.6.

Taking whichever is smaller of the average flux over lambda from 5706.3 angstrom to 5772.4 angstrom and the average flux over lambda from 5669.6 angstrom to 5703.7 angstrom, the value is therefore 5.31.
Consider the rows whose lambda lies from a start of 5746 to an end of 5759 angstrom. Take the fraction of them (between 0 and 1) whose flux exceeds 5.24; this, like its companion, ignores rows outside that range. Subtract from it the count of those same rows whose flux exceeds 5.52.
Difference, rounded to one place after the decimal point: -1.2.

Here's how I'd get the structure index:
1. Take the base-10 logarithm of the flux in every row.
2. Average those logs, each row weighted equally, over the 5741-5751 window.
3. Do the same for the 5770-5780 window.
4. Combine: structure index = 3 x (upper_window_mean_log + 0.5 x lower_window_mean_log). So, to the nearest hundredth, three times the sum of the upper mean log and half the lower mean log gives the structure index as 3.29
